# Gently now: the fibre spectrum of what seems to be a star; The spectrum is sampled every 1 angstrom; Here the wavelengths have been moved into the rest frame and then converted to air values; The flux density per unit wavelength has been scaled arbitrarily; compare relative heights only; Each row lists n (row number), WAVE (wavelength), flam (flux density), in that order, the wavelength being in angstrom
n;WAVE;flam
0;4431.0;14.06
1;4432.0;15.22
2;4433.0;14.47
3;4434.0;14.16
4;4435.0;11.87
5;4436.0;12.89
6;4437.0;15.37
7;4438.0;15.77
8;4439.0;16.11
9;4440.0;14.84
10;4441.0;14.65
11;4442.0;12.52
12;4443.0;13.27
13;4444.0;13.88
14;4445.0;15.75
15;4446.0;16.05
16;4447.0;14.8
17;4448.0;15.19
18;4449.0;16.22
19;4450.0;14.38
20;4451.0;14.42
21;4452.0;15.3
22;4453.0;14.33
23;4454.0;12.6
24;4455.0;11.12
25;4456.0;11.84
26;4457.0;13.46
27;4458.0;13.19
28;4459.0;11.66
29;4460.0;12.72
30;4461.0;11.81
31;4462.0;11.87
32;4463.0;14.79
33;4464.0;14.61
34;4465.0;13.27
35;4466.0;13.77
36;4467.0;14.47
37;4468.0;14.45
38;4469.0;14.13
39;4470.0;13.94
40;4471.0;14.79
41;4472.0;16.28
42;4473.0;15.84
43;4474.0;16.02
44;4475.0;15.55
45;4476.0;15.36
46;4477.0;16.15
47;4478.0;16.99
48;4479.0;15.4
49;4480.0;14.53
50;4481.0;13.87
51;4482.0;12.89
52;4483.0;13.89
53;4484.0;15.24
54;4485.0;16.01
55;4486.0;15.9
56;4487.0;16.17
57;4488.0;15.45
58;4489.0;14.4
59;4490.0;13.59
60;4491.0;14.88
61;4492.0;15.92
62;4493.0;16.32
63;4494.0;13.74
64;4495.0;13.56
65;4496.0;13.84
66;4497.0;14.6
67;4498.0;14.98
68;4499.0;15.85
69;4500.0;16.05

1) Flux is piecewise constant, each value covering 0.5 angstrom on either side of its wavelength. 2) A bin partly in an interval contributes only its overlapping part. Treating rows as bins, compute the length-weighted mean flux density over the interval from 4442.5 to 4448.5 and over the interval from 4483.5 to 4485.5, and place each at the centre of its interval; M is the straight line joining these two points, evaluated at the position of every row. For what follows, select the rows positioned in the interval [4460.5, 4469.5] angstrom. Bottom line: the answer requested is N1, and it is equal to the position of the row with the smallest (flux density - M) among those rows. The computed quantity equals 4461.0 angstrom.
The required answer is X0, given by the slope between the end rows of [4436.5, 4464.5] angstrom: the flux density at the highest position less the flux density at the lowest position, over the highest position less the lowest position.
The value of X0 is -0.03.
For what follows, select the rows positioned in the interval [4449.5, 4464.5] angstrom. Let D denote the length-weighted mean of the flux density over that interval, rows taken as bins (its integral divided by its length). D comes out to 13.2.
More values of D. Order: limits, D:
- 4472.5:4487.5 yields 15.3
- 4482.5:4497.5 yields 14.9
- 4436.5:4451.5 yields 14.9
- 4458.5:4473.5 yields 13.9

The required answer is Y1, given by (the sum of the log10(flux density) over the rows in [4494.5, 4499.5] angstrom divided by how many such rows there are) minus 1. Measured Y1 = 0.163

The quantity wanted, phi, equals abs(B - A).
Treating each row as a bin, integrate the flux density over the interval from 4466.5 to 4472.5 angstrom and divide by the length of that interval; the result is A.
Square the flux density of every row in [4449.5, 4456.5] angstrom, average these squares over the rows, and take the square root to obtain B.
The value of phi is 1.2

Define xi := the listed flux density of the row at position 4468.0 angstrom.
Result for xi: 14.45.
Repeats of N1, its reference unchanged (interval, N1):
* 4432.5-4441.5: 4435.0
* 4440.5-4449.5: 4442.0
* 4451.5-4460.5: 4455.0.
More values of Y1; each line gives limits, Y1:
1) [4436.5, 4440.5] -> 0.191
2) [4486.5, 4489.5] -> 0.185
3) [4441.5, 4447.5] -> 0.156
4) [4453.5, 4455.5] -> 0.073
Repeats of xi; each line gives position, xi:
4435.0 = 11.87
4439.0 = 16.11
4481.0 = 13.87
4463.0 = 14.79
